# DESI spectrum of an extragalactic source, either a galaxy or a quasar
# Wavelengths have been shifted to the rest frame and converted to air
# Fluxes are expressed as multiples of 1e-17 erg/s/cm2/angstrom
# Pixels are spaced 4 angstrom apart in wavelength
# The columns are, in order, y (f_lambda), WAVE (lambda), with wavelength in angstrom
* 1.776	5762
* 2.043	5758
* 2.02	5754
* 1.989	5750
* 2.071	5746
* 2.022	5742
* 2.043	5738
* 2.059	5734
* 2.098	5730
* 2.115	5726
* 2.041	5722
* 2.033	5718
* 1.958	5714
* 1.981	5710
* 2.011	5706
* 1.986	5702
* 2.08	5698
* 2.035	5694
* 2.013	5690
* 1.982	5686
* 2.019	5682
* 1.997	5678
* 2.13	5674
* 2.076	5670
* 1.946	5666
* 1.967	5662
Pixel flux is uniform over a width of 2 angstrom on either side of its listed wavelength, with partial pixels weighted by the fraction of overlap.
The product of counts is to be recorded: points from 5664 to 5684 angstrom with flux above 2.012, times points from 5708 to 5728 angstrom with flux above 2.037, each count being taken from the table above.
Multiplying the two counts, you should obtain 6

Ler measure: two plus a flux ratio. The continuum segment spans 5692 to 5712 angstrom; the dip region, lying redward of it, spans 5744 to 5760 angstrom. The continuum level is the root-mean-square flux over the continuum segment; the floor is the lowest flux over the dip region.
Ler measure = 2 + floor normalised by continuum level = 2.99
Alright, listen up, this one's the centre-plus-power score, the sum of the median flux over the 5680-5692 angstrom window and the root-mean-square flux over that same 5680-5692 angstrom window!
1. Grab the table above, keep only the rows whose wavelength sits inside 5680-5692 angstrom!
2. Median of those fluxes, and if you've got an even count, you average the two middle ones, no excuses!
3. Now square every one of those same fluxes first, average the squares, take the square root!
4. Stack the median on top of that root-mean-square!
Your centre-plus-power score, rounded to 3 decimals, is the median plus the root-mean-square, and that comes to 4.018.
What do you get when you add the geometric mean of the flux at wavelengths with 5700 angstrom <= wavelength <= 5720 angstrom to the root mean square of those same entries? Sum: 3.99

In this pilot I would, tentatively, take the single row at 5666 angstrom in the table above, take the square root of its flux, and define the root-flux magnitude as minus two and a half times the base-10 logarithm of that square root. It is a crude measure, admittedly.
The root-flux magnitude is -0.361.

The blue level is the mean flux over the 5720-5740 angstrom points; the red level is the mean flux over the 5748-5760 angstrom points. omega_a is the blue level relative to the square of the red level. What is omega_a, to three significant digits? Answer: 0.509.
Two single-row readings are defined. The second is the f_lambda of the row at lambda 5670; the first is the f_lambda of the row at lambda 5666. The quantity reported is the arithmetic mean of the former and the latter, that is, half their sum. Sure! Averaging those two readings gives 2.011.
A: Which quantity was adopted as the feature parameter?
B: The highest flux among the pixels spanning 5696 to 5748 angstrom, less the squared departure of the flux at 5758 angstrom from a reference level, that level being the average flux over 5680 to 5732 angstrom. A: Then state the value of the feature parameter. 2.11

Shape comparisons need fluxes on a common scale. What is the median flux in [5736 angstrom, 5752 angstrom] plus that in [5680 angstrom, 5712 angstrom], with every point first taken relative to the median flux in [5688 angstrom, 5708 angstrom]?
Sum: 2.01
